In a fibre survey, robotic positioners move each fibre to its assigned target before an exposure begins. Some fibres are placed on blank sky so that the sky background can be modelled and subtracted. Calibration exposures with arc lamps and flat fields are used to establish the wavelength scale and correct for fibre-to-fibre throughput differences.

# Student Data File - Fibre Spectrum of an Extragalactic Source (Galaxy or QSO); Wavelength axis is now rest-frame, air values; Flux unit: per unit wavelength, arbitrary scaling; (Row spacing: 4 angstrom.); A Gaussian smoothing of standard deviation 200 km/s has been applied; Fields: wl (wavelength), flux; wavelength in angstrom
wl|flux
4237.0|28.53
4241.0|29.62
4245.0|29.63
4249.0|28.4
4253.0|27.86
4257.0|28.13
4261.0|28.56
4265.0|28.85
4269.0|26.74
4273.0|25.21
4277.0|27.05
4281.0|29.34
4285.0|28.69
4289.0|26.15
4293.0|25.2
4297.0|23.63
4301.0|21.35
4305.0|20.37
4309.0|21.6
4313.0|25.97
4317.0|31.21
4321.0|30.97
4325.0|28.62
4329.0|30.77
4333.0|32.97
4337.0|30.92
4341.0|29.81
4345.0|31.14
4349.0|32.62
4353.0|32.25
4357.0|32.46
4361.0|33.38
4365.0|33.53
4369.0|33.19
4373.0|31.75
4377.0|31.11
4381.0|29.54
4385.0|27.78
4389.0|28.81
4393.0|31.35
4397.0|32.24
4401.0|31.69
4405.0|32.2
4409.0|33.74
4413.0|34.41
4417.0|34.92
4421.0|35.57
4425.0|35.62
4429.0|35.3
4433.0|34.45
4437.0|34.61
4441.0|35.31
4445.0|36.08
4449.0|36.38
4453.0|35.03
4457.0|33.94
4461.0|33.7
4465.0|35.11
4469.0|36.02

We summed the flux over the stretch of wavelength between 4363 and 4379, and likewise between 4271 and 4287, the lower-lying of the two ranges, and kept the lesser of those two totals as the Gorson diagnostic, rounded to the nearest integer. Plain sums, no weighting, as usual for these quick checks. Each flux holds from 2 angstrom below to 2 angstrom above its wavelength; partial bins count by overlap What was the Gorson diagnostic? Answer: 110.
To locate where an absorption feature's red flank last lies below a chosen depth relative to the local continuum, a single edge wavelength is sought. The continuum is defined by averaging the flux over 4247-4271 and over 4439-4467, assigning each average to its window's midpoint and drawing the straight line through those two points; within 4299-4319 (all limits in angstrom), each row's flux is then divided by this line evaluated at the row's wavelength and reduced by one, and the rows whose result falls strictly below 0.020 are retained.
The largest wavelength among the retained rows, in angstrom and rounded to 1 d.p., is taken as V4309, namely 4313.0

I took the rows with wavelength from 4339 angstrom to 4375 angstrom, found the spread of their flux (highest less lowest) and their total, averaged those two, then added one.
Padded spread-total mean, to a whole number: 148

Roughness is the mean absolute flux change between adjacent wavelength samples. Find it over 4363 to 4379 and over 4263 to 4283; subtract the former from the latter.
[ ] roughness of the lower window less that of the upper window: 1.1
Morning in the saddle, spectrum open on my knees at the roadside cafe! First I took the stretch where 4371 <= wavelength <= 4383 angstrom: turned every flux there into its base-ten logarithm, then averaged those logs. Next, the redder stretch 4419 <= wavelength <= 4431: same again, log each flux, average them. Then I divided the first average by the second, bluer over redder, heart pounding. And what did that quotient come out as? 0.96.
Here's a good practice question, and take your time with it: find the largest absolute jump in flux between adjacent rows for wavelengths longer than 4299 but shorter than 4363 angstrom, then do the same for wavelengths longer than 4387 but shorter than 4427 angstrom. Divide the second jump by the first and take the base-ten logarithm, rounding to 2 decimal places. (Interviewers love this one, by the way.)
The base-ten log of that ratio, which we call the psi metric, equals -0.31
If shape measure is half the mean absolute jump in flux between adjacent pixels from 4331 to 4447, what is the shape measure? 0.45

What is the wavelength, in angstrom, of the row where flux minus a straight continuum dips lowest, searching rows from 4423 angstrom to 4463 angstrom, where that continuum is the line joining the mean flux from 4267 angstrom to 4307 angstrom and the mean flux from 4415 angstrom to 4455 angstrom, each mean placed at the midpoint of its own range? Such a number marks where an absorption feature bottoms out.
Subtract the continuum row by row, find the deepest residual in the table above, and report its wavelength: 4461.0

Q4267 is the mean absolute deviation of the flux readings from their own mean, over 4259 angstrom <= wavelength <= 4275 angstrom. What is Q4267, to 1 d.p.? 1.4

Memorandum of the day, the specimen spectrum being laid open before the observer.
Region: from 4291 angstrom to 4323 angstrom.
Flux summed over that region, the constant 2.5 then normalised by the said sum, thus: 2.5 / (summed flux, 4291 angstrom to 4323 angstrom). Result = 0.012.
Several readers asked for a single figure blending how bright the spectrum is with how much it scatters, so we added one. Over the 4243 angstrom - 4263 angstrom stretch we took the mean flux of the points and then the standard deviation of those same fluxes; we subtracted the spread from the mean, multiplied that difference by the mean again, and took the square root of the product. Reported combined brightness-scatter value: 28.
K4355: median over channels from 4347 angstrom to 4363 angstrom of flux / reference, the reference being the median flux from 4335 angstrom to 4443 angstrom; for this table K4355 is 1.00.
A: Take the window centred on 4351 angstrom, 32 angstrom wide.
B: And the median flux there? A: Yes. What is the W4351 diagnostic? 32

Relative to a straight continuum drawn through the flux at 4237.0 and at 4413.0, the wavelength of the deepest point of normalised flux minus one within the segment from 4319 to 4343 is 4325.0 angstrom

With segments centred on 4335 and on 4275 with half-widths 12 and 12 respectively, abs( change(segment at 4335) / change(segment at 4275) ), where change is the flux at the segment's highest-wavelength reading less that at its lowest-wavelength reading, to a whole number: 16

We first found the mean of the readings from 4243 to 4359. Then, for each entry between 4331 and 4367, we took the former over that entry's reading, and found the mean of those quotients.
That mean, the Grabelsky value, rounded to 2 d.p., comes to 0.88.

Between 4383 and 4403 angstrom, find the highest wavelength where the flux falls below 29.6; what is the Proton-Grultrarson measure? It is 4389.0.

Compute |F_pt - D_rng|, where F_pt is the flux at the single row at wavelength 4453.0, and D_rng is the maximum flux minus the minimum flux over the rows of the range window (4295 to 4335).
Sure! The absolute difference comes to 22.4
